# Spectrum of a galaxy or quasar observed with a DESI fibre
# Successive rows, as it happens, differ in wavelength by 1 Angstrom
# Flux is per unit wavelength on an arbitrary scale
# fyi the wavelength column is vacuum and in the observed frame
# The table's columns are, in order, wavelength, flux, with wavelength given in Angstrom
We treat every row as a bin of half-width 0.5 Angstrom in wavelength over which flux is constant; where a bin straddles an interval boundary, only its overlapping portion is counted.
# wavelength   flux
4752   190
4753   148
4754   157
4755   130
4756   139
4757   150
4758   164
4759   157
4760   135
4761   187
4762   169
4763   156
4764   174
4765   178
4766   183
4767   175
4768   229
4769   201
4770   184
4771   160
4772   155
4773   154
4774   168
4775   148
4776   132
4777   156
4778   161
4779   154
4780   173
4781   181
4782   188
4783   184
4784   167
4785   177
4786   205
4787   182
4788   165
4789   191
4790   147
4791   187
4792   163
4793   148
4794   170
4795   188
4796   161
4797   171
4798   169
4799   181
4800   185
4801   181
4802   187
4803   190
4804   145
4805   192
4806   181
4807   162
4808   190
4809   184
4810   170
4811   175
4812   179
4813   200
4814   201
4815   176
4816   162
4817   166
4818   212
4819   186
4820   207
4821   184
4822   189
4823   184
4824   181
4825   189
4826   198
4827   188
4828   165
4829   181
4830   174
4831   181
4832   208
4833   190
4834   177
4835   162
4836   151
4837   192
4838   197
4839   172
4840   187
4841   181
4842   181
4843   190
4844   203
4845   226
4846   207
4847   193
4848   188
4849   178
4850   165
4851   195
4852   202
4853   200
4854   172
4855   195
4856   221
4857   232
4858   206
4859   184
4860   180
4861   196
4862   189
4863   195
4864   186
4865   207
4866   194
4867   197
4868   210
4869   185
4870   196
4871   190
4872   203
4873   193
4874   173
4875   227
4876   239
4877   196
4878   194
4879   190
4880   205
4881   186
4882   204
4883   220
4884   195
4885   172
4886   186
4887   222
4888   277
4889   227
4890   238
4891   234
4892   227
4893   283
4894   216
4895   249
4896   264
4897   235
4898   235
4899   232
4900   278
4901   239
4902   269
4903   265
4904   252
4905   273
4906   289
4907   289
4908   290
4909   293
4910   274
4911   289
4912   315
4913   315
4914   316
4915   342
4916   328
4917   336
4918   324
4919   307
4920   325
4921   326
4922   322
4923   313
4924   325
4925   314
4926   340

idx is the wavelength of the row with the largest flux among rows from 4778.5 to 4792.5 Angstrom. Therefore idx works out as 4786 Angstrom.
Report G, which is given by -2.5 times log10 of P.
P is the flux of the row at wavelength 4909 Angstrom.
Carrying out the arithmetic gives -6.17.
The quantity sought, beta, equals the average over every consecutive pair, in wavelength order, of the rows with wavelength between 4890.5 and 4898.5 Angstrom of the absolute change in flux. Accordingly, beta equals 30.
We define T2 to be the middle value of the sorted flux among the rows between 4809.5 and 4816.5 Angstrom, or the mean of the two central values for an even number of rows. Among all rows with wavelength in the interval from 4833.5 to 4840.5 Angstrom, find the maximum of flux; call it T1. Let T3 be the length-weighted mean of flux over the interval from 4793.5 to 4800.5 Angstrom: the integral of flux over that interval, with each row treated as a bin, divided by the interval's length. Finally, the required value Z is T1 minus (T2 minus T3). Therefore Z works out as 196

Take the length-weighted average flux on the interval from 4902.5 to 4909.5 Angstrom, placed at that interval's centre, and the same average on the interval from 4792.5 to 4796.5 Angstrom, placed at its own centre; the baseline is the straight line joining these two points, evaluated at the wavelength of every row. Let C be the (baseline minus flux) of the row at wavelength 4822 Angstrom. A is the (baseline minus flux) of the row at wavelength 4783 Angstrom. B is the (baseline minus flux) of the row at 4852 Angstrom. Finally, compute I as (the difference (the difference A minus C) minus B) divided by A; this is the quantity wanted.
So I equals 2.0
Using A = -29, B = 22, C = 5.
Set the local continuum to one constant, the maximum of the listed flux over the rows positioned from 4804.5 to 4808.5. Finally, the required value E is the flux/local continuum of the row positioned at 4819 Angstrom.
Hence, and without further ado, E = 0.97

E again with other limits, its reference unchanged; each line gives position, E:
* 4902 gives 1.40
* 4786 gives 1.07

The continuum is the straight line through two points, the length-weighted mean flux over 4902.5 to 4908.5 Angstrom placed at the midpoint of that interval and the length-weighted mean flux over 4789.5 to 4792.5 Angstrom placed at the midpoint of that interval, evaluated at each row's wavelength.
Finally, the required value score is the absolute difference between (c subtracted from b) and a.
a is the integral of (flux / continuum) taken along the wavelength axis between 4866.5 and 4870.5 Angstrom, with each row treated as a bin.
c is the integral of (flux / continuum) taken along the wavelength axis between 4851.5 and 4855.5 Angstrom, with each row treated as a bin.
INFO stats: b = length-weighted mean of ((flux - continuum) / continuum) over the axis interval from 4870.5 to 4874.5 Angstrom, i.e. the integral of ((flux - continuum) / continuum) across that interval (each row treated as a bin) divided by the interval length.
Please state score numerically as 6.90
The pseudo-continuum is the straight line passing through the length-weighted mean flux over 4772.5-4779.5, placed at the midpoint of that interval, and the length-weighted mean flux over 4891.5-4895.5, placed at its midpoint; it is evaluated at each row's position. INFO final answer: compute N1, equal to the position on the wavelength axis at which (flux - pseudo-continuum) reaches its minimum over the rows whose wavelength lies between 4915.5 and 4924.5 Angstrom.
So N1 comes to 4919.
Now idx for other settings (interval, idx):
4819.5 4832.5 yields 4832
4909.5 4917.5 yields 4915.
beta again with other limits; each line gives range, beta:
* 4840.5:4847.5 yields 13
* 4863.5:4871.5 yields 13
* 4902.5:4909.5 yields 9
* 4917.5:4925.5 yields 10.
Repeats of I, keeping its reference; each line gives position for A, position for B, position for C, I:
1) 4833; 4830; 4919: 0.1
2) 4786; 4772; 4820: 0.5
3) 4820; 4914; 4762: -3.4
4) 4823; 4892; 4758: 0.7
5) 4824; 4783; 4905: 2.6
